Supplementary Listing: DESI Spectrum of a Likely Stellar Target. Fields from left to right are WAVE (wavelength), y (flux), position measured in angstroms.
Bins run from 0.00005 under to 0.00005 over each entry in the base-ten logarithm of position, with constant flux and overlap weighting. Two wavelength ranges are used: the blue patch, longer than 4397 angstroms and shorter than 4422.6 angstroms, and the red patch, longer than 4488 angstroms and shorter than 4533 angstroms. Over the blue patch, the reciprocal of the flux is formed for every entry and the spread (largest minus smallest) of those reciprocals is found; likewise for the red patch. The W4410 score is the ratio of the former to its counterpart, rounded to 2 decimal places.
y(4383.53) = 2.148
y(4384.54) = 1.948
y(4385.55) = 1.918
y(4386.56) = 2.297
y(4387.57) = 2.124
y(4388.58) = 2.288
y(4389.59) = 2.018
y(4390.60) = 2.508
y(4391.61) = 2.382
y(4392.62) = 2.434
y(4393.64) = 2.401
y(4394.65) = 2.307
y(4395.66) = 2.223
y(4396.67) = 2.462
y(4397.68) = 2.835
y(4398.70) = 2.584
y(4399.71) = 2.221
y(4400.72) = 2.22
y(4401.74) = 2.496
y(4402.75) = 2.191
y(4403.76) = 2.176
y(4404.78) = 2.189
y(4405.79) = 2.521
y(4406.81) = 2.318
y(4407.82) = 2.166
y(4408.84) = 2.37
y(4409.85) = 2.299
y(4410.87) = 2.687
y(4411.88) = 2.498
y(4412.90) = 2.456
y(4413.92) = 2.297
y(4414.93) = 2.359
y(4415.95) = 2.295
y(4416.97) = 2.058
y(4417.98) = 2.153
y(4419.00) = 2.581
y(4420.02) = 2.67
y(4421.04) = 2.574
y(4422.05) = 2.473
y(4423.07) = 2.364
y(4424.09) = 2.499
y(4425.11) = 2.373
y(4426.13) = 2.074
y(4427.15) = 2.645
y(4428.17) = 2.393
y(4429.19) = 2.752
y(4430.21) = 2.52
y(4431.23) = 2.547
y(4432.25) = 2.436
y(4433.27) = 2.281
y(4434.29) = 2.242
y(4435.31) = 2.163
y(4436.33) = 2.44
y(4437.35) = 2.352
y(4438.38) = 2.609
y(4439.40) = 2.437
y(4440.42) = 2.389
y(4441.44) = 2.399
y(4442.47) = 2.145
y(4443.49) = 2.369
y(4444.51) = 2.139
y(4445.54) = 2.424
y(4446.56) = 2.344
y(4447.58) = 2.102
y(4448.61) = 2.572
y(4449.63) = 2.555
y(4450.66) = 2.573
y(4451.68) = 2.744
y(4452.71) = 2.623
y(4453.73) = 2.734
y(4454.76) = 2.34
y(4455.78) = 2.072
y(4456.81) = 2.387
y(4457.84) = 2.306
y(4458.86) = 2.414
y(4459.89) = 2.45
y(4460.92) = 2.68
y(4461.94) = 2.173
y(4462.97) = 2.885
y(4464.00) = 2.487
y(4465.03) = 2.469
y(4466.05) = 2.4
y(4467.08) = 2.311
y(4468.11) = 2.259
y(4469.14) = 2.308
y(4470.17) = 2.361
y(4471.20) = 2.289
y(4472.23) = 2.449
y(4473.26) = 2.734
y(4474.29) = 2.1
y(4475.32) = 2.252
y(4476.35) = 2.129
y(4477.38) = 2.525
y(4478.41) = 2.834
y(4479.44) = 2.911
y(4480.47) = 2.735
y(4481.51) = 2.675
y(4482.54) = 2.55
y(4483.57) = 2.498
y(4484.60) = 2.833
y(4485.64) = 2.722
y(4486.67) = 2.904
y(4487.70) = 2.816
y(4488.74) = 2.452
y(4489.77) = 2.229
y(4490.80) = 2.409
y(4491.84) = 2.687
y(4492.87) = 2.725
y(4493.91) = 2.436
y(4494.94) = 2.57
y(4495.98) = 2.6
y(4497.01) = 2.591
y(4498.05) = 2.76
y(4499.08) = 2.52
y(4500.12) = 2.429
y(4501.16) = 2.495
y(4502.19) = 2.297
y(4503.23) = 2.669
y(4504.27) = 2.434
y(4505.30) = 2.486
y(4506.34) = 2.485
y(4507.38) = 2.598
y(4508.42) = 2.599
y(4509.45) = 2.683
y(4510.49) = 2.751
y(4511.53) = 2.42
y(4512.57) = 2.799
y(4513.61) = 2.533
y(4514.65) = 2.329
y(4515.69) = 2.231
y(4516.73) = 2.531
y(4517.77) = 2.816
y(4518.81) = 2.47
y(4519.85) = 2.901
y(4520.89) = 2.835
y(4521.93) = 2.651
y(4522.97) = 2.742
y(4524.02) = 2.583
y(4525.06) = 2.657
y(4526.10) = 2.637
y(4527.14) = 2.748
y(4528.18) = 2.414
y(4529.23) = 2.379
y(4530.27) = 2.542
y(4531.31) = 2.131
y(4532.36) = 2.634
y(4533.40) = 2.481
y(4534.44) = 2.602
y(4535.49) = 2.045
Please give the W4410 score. 1.07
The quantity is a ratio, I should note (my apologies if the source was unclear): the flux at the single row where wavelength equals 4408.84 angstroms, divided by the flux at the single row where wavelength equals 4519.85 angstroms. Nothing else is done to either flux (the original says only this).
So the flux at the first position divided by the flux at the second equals 0.82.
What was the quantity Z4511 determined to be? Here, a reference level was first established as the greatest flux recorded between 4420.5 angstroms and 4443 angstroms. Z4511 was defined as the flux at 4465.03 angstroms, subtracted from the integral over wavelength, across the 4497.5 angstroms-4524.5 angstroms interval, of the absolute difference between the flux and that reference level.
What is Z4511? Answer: 2.9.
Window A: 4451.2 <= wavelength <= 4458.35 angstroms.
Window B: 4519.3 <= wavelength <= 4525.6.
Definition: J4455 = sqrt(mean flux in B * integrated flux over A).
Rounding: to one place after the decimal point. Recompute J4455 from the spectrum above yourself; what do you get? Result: 6.9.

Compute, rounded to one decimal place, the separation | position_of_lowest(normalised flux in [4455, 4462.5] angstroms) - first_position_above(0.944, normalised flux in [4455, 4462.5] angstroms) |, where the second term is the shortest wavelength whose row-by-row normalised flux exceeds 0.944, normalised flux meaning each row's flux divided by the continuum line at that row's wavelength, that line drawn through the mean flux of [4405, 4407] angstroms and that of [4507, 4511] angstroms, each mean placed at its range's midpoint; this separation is 3.1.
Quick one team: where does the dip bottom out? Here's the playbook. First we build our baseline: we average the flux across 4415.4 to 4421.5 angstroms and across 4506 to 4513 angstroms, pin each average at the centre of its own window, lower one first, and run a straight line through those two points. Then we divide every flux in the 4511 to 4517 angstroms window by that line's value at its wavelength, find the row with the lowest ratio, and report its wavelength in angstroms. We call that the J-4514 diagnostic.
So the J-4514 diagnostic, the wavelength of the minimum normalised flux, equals 4515.69 angstroms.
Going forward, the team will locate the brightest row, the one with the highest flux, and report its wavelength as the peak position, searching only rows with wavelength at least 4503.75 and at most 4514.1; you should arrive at 4512.57 angstroms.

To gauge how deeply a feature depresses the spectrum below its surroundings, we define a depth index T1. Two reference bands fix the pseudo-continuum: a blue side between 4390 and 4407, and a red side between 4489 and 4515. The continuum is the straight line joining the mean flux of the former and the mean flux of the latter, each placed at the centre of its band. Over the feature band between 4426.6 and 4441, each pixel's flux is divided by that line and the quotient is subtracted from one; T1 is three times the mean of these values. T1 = -0.01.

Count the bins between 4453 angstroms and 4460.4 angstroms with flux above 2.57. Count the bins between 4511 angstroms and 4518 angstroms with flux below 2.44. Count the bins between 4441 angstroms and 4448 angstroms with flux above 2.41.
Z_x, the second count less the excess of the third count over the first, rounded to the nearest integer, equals 3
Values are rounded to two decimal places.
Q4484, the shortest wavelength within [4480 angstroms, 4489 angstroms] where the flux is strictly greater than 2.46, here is 4480.47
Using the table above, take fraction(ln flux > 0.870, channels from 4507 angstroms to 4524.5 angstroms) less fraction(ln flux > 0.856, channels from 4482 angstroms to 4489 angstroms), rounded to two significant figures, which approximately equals -0.12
